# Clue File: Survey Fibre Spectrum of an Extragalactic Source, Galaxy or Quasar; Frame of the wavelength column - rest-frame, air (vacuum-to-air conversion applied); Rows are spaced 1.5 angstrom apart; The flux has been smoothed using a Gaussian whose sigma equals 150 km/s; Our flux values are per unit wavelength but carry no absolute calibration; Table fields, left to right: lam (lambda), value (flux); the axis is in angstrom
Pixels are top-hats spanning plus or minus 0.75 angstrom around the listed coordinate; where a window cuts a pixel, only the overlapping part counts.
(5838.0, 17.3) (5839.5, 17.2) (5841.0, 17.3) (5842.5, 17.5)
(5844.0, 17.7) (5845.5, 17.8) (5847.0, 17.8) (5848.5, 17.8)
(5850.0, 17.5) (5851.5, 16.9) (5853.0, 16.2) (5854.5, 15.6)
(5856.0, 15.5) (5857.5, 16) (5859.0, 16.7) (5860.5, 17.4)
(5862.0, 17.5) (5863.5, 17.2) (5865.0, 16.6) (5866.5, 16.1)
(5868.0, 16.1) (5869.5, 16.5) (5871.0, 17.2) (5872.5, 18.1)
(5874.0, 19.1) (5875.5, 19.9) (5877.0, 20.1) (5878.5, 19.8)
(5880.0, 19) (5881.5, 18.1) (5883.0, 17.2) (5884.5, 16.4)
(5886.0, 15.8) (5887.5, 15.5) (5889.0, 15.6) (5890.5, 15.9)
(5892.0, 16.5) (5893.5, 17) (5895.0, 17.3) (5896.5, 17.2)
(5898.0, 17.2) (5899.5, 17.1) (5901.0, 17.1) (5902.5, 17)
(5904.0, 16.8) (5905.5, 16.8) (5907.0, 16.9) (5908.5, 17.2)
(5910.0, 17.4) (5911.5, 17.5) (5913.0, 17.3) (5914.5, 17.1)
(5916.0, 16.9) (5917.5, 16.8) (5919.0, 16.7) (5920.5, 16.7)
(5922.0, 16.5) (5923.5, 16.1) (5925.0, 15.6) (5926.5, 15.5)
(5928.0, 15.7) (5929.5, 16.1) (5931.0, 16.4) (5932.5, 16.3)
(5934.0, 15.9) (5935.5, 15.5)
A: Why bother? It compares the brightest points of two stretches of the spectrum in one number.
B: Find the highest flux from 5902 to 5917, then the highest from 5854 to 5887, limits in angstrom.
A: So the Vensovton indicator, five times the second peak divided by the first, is 5.74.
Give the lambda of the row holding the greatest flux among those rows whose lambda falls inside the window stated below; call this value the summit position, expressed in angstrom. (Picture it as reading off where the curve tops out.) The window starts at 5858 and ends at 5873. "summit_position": 5872.5 angstrom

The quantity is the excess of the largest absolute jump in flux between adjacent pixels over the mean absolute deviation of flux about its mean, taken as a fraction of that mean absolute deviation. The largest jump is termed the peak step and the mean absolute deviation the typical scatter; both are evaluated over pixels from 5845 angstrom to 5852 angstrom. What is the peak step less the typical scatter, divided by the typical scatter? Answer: 1.1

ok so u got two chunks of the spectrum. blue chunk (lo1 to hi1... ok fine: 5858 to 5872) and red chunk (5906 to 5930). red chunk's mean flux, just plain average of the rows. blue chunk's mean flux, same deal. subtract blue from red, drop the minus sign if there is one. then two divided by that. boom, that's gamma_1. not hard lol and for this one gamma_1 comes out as 11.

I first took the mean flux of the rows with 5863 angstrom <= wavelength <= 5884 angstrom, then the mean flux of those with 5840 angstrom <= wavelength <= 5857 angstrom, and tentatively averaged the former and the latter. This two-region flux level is 17.5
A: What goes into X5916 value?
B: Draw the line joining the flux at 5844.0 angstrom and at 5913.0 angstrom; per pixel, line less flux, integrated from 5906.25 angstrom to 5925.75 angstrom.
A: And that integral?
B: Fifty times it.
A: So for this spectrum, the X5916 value 448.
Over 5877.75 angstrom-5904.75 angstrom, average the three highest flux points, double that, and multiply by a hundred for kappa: 3793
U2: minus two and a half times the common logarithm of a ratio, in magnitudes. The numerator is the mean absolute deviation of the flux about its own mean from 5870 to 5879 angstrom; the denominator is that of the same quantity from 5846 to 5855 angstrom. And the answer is -0.25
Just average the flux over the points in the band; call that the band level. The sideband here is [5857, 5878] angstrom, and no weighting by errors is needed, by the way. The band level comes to 17.5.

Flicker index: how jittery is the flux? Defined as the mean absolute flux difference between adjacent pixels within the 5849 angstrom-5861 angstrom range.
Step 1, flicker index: 0.56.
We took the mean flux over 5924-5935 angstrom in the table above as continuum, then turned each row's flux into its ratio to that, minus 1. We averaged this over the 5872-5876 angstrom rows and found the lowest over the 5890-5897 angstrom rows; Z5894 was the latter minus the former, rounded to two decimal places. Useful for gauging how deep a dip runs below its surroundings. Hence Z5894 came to -0.20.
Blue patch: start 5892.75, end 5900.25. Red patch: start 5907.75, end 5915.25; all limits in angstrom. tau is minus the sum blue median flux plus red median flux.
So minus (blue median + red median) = -34.5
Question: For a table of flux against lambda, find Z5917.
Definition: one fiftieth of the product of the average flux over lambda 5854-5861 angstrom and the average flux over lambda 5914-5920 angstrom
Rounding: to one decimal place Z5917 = 5.5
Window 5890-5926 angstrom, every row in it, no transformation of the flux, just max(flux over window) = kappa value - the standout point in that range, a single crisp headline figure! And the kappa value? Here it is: 17.5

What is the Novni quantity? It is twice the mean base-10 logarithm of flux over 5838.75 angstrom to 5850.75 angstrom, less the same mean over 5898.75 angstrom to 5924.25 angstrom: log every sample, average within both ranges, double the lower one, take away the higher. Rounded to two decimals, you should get 1.26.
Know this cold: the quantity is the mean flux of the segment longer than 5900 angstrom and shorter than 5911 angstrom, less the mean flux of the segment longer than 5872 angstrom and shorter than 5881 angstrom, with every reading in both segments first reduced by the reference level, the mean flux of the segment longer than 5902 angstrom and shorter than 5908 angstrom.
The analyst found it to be -2.3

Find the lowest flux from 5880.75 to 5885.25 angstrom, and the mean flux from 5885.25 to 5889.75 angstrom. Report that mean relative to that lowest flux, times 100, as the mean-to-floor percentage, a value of 95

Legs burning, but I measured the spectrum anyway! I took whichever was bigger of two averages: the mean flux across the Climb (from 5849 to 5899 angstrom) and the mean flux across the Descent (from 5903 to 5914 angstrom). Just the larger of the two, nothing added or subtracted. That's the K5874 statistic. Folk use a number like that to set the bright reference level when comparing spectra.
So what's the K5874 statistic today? 17.1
